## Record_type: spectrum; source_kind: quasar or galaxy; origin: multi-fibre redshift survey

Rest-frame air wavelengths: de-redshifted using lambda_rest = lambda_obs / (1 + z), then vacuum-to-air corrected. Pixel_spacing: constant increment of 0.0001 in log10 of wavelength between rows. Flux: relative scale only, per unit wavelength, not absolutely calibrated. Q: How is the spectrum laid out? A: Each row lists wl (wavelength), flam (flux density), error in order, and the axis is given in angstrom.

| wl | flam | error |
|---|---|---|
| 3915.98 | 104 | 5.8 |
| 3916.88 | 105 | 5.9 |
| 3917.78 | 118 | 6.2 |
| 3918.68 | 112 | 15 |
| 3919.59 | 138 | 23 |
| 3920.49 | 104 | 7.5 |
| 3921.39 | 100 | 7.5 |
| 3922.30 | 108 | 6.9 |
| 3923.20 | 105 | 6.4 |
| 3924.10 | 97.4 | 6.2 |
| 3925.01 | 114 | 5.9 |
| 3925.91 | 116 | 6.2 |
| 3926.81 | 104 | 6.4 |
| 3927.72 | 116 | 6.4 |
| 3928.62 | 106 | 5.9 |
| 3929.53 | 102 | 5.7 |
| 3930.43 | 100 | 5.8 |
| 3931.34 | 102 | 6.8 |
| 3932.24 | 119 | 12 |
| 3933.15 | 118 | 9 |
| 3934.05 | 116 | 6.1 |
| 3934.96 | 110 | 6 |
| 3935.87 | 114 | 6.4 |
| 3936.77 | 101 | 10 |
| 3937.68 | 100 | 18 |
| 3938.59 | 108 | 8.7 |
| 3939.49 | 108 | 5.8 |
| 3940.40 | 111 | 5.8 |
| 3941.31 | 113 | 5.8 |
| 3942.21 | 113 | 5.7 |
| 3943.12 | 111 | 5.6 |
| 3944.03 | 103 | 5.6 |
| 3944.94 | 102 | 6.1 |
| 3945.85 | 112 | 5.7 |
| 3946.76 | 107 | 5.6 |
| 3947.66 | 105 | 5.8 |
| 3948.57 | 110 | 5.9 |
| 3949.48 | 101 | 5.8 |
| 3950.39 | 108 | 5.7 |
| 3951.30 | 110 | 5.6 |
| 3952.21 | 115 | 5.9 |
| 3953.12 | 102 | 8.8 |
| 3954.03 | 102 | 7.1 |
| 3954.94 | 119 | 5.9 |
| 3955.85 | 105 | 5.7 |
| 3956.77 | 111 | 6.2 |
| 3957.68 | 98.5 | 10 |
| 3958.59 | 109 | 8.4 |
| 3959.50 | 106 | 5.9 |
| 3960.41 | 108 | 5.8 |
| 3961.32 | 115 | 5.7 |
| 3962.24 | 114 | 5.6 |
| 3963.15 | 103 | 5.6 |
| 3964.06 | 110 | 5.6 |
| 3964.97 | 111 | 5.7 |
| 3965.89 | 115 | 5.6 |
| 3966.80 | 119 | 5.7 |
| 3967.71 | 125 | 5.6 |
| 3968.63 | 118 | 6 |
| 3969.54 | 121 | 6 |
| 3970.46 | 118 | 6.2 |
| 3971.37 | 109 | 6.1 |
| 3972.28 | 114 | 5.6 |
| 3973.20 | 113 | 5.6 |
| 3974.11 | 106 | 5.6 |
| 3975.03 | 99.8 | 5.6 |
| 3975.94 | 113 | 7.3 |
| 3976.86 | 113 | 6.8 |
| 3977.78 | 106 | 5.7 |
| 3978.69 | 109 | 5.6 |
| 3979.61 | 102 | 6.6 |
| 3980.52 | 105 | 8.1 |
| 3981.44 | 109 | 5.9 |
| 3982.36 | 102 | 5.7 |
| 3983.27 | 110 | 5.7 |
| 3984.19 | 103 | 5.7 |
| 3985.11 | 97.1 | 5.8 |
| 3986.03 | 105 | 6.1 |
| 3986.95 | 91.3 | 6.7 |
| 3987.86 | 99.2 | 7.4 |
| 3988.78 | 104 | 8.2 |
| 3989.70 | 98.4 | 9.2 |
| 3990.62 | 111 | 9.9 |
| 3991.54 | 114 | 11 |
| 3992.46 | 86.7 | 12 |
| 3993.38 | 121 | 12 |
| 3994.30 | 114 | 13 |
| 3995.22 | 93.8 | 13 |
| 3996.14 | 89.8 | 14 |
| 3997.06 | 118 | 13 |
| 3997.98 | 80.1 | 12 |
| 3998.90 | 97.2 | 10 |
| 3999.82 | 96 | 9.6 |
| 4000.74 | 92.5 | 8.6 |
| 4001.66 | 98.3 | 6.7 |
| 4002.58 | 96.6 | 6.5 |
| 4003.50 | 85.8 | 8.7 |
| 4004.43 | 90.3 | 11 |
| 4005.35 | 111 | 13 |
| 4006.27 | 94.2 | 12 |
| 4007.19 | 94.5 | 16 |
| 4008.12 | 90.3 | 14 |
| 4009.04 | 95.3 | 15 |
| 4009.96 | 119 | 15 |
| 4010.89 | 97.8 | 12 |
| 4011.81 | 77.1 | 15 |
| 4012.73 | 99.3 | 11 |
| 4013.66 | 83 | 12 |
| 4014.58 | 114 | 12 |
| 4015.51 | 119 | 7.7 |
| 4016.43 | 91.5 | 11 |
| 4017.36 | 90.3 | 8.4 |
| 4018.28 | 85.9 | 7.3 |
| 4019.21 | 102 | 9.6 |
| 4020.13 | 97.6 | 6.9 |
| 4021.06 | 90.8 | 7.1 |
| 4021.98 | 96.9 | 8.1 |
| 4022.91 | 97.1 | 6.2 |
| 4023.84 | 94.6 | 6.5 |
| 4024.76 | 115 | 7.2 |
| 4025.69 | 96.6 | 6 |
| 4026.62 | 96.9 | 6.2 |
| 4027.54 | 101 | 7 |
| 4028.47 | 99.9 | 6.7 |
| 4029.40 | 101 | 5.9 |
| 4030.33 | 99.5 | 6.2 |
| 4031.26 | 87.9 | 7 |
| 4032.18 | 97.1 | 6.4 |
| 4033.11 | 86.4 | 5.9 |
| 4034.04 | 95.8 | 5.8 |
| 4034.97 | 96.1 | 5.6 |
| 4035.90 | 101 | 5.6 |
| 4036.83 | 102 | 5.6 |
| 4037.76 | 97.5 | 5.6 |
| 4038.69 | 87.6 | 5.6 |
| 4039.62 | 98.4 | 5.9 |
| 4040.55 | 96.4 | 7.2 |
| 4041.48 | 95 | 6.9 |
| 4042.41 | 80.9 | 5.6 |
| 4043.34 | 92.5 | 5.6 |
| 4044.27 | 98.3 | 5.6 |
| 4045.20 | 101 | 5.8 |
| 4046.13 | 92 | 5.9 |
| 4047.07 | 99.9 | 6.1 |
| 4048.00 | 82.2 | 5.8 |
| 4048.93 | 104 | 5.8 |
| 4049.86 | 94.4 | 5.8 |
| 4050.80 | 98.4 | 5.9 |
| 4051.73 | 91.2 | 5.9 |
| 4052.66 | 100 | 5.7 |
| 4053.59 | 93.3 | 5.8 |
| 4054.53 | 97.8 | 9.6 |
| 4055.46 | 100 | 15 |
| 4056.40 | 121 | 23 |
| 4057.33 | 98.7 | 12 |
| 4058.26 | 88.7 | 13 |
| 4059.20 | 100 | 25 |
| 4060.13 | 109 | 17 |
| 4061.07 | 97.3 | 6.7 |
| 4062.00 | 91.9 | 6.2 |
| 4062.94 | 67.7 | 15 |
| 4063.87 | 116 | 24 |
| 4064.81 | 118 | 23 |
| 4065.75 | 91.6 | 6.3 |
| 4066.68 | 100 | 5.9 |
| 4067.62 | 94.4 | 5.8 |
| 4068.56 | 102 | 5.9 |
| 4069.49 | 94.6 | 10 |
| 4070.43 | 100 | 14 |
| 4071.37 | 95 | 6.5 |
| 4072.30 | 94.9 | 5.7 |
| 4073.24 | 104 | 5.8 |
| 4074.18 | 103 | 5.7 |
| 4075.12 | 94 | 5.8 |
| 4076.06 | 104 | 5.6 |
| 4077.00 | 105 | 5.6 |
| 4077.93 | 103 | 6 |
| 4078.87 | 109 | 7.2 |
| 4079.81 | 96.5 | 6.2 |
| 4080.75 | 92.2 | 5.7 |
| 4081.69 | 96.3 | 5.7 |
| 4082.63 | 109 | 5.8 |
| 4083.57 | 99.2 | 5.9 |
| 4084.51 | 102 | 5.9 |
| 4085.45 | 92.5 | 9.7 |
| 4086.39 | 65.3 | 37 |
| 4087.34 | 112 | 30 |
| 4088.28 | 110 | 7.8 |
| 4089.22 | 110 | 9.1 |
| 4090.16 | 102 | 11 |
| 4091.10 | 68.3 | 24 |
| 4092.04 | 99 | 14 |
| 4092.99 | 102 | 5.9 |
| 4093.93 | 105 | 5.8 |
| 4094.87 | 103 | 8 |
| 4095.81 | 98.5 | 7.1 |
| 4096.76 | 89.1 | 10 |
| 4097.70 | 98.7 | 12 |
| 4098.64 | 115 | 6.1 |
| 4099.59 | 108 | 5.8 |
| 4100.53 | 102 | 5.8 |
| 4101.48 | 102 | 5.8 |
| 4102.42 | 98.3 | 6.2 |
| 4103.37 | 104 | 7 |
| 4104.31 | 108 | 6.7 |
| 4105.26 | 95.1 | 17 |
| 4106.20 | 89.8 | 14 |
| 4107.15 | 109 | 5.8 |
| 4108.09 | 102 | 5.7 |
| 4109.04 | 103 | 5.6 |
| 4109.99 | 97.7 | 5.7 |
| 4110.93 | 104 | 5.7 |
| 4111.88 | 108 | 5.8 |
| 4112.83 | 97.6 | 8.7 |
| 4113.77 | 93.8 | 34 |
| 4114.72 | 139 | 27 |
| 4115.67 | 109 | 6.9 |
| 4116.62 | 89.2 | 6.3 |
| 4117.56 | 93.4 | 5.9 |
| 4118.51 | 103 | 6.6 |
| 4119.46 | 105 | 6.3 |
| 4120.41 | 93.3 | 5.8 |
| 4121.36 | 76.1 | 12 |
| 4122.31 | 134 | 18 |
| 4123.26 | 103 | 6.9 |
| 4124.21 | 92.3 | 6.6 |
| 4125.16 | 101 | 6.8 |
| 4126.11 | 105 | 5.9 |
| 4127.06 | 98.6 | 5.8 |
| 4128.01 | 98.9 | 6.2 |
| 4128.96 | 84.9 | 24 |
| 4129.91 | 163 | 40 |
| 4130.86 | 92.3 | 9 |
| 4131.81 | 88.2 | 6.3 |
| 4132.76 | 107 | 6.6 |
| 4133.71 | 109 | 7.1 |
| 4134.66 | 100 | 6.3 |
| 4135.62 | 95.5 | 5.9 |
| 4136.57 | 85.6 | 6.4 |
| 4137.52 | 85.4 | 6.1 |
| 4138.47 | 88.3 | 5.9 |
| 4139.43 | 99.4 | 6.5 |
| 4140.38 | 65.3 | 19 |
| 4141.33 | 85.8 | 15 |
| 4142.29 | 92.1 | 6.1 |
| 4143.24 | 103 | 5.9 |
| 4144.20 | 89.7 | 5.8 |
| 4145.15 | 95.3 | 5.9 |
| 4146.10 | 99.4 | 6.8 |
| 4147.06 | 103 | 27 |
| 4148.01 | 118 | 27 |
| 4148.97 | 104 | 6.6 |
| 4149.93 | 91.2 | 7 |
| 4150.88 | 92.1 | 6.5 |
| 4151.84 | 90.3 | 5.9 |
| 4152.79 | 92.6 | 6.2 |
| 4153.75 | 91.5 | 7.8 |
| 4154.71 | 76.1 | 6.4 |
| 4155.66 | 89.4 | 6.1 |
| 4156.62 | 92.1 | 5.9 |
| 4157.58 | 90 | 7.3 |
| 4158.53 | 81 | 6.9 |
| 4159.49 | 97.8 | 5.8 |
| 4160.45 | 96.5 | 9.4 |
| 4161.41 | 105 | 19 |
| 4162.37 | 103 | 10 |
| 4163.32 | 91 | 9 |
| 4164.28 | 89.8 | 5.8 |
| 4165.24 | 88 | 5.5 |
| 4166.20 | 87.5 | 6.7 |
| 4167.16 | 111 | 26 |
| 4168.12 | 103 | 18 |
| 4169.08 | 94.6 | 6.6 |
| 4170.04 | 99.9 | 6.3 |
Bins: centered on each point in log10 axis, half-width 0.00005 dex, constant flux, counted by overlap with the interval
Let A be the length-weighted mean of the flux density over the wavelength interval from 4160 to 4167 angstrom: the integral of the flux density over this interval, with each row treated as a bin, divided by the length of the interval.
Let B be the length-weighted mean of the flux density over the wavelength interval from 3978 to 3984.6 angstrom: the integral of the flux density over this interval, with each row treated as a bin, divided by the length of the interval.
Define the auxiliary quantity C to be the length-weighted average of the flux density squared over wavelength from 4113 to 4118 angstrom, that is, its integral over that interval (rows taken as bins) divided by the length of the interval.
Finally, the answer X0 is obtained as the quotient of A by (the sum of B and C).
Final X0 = 0.0084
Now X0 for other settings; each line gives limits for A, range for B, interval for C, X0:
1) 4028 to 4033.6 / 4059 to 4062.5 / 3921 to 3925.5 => 0.0085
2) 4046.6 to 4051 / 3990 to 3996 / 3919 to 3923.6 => 0.0076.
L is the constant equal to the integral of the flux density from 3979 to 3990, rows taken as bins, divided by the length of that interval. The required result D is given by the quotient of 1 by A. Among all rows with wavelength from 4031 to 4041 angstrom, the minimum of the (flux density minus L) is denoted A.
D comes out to -0.063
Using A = -16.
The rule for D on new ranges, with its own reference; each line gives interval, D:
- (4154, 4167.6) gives -0.038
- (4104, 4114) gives -0.080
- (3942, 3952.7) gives -0.769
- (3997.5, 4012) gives -0.040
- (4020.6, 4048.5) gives -0.047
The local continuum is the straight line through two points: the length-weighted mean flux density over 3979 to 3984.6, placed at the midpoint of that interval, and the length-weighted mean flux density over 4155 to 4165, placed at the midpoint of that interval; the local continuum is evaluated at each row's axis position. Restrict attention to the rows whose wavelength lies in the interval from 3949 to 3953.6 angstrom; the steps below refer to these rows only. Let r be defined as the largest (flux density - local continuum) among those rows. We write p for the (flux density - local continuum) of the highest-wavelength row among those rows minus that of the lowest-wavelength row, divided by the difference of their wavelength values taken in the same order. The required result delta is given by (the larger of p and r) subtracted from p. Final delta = -7.3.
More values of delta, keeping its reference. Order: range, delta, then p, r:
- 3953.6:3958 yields -12.8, -1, 12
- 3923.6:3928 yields -1.8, 5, 7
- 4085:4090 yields -9.2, 5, 14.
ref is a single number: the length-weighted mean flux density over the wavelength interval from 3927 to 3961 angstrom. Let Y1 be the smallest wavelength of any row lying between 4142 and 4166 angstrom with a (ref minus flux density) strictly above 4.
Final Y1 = 4142.29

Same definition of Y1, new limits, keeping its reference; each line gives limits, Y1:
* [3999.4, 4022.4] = 3999.82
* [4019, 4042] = 4019.21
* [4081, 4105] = 4081.69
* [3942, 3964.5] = 3944.03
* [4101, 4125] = 4101.48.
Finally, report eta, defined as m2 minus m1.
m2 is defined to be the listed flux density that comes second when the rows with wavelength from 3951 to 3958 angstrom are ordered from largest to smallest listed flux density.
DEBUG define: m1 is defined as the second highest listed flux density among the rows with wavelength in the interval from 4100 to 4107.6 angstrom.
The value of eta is 7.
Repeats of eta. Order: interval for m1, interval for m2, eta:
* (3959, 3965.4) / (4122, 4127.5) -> -9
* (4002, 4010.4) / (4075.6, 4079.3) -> -6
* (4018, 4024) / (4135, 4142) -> -2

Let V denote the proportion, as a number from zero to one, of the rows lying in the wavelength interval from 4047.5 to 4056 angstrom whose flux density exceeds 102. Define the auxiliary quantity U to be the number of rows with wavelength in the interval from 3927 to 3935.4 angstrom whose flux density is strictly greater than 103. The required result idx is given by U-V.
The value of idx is 5.9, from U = 6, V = 0.11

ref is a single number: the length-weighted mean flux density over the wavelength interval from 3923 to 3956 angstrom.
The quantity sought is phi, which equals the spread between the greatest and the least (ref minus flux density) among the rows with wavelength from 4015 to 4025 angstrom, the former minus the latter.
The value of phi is 33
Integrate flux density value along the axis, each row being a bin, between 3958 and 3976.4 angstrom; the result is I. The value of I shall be 2066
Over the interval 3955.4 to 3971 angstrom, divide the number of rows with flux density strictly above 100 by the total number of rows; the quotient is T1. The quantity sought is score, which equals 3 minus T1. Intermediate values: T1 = 0.94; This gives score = 2.06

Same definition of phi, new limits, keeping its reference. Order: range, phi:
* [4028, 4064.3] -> 53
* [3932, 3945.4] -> 19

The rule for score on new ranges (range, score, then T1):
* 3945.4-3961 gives 2.06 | 0.94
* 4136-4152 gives 2.76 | 0.24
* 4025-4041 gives 2.76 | 0.24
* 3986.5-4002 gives 2.65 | 0.35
